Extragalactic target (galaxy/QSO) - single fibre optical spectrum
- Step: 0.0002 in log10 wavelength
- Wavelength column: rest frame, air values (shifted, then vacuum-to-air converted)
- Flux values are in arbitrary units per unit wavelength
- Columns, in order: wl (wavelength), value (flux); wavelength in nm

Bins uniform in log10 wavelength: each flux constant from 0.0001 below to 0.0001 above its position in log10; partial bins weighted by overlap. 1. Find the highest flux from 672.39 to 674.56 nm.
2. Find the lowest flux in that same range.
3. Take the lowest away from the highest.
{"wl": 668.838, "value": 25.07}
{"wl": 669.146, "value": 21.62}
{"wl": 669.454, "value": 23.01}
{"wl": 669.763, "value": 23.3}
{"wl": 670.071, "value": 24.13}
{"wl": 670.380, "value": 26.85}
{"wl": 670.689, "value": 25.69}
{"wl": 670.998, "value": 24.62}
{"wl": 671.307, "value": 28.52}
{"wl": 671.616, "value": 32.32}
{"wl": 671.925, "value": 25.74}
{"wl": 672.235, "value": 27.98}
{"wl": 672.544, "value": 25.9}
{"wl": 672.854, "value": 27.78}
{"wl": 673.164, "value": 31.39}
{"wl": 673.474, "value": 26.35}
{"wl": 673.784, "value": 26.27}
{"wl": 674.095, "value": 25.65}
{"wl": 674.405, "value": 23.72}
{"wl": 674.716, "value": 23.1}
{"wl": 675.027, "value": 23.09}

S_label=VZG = 7.7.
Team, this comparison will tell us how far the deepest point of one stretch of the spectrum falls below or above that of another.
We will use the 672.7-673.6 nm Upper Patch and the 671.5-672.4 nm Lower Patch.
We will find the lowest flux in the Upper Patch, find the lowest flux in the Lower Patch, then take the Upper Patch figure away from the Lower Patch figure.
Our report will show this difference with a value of -1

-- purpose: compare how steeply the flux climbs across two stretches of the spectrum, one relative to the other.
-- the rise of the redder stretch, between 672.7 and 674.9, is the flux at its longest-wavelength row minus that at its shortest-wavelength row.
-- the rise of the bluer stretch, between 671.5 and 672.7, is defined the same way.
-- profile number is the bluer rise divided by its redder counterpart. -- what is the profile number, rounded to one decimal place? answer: 1.4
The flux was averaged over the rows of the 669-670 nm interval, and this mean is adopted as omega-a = 23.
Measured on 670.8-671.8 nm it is 28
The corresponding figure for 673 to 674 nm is 28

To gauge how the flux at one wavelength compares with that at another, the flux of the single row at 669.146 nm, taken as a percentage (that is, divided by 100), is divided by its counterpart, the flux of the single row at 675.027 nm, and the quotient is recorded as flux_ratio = 0.0094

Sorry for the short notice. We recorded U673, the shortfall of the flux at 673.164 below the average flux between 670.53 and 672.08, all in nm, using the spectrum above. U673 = -4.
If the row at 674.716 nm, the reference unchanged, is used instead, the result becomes 4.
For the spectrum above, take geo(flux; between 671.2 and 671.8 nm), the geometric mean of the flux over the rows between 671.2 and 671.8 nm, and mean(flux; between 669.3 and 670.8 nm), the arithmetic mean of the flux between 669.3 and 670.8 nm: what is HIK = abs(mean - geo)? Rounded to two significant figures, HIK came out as 5.8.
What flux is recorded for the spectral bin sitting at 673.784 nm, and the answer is 26.27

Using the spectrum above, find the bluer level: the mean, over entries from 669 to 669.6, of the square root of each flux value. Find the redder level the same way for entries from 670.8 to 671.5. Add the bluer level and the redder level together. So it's 9.9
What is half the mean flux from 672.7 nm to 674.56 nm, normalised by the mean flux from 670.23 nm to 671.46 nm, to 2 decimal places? 0.51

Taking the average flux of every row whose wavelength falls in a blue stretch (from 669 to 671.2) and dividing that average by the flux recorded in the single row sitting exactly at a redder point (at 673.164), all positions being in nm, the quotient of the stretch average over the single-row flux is 0.77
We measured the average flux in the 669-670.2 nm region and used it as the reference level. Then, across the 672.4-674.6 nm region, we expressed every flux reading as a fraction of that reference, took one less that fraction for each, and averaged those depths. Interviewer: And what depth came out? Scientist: -0.16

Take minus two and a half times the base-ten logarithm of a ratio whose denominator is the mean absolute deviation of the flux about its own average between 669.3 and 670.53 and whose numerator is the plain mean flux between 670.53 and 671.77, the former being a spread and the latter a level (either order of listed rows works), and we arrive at -3.4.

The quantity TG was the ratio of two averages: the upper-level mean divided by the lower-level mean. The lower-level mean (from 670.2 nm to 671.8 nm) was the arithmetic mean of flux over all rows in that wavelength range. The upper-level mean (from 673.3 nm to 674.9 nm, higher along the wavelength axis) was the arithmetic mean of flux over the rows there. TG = 0.91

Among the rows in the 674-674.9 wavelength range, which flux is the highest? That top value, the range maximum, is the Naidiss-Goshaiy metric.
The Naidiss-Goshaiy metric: 25.65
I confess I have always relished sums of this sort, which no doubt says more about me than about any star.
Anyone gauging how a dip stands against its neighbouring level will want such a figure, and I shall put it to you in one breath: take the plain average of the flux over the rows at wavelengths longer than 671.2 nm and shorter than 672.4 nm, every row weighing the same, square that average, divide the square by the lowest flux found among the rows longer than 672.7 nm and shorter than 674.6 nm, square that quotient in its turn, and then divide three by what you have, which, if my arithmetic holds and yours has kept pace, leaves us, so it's 0.0025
